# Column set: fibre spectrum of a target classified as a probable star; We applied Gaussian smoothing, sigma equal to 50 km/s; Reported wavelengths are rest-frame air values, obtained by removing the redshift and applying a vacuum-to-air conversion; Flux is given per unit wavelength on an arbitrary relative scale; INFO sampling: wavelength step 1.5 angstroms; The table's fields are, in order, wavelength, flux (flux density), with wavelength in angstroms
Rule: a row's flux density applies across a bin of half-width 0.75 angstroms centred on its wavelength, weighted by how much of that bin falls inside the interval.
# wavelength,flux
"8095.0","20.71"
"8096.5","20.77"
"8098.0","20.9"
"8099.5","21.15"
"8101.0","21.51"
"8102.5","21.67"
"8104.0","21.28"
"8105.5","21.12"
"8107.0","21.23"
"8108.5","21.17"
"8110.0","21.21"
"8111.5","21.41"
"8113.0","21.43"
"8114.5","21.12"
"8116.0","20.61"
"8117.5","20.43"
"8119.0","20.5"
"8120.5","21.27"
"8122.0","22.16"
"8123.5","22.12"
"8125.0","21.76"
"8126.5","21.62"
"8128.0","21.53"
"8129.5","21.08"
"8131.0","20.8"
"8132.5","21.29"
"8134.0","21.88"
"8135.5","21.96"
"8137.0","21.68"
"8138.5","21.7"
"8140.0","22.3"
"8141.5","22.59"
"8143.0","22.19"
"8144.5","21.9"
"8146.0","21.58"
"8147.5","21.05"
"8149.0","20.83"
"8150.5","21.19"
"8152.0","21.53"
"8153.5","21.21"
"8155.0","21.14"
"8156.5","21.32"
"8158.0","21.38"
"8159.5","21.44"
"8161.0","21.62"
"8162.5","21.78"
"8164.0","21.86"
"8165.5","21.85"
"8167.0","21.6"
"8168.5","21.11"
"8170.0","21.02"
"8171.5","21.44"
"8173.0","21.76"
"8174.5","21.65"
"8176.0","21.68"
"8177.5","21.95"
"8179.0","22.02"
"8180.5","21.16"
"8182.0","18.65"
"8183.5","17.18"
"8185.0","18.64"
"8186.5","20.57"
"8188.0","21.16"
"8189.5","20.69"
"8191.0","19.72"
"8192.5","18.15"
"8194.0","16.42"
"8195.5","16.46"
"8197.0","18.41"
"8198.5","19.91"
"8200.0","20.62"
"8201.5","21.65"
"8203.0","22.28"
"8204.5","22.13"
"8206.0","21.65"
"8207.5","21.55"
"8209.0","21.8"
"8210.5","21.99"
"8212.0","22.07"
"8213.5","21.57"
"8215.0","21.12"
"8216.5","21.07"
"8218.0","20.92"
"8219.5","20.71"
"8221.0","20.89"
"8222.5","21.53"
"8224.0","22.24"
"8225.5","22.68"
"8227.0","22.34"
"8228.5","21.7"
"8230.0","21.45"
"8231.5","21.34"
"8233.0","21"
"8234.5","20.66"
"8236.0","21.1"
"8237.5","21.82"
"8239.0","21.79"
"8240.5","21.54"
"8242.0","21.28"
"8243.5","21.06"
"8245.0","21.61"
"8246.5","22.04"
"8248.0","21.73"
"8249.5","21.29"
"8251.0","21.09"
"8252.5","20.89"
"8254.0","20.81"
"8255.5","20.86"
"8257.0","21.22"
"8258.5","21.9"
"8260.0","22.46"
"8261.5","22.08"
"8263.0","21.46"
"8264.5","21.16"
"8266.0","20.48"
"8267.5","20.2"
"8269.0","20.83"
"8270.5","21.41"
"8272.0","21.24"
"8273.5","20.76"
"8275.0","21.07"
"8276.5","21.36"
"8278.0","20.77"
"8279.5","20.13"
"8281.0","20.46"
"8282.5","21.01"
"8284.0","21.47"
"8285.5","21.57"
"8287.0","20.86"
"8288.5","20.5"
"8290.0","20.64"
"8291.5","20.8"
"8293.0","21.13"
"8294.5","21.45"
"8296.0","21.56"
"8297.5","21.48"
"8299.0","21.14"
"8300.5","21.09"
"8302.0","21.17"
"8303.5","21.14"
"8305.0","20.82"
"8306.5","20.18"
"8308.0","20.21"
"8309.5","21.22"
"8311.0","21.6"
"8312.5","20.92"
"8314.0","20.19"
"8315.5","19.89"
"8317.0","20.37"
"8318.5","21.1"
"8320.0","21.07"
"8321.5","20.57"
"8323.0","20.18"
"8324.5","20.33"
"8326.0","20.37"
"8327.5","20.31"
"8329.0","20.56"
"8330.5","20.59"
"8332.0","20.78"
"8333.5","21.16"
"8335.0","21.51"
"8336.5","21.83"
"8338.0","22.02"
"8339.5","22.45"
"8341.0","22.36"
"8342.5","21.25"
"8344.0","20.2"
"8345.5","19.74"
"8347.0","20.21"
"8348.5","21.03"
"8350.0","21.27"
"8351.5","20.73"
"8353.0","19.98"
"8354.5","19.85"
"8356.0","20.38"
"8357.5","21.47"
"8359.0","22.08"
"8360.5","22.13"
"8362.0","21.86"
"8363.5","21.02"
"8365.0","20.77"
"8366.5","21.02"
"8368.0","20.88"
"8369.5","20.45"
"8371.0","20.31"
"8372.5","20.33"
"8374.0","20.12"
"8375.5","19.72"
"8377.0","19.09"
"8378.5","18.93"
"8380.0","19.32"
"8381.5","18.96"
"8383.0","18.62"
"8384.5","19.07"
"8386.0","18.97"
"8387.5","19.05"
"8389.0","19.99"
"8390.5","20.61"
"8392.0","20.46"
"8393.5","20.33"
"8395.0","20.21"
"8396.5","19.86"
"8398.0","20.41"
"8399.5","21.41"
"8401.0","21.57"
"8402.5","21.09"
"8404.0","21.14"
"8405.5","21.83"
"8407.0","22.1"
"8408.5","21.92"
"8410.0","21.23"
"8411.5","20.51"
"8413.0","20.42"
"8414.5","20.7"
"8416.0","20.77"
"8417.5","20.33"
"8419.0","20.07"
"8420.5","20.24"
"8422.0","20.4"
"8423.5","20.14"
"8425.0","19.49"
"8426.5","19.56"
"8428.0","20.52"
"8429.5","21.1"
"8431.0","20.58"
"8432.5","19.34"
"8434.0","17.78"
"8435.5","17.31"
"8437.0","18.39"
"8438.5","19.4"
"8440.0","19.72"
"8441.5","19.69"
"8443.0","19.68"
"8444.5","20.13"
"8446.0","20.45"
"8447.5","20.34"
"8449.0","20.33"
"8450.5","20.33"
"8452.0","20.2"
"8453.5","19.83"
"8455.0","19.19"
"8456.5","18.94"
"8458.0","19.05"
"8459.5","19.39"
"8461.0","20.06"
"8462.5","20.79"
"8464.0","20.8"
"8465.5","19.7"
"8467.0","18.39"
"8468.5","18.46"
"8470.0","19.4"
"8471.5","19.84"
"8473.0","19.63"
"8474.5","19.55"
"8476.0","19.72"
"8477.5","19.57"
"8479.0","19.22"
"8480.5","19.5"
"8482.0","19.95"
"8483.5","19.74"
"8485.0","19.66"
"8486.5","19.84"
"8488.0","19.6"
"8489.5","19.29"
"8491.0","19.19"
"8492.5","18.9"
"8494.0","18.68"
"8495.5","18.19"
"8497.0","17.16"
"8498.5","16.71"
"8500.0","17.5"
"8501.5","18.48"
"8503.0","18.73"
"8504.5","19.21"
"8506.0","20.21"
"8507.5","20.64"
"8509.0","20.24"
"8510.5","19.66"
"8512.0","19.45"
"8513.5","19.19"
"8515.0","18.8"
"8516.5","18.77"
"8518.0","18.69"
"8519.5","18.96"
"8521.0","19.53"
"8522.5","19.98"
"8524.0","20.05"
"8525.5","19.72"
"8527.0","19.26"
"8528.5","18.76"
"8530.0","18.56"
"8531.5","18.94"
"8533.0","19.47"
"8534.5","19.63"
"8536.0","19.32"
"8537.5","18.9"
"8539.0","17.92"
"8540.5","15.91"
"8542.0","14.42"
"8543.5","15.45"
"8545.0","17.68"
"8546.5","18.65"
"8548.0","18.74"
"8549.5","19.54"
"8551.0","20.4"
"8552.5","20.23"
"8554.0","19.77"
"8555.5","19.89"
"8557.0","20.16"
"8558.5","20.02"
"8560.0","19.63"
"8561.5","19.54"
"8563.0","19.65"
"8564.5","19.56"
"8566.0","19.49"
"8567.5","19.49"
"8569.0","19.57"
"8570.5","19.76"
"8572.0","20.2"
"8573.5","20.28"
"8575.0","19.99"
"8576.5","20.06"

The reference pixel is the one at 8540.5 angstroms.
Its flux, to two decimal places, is 15.91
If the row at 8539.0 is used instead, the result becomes 17.92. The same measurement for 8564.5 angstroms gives 19.56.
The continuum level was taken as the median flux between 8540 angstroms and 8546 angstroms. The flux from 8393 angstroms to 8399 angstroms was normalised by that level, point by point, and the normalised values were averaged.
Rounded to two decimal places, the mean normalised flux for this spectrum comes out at 1.29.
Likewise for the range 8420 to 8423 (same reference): 1.30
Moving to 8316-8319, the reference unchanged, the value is 1.32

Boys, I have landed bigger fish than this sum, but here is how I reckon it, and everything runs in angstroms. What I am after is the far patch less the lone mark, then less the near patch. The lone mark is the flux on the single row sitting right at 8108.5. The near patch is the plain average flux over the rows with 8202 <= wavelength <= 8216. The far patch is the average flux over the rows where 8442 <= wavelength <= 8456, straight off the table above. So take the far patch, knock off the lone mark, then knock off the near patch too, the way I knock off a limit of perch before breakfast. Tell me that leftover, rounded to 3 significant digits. -22.9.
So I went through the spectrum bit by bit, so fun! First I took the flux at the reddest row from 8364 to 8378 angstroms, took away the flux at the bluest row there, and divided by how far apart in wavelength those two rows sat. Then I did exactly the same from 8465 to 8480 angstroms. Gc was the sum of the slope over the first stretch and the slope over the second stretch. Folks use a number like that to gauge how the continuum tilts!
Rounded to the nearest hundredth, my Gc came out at -0.18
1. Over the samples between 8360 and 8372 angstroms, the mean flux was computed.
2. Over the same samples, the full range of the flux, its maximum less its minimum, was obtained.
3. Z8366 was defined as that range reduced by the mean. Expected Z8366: -19.2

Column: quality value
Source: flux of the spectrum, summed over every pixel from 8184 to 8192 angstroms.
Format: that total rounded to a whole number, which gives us 101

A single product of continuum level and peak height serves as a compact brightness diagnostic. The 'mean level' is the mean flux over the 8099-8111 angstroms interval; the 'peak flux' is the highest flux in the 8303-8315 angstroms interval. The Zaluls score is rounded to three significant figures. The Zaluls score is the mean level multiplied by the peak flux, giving 460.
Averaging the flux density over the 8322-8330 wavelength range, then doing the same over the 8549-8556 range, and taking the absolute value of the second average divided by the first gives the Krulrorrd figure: 0.98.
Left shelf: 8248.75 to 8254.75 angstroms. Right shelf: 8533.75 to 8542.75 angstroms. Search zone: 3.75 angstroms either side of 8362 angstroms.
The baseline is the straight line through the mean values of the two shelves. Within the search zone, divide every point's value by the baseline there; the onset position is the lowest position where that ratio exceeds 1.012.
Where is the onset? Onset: 8359.0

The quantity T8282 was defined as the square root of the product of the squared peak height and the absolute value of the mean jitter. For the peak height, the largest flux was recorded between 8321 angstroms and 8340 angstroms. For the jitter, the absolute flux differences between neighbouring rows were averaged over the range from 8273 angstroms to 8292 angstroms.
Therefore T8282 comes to 14.0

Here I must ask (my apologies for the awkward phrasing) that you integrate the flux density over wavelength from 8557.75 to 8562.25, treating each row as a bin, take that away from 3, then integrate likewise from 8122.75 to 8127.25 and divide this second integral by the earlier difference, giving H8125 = -1.15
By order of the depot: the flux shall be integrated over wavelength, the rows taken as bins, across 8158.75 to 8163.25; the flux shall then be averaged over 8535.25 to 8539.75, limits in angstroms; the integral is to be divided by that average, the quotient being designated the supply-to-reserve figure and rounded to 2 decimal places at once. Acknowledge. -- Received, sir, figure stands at 5.20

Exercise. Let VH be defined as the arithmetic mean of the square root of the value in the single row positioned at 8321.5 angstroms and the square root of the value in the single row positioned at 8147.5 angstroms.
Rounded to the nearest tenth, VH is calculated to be 4.6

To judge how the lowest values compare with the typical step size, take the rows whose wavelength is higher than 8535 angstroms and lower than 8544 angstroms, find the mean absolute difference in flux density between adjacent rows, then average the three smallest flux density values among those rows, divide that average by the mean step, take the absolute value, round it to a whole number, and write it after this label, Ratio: 13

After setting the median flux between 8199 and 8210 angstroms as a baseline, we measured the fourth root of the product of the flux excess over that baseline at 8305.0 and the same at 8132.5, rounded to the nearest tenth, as 0.7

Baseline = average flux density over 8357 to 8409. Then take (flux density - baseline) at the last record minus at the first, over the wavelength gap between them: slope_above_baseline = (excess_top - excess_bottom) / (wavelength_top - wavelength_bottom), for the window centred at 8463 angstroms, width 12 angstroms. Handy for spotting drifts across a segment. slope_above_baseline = -0.06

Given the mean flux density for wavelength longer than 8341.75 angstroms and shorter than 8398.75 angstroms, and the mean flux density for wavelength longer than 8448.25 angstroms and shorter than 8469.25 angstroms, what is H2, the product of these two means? 399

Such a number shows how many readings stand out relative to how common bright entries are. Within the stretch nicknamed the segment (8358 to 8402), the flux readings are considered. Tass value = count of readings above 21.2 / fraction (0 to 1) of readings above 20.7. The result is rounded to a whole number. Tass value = 16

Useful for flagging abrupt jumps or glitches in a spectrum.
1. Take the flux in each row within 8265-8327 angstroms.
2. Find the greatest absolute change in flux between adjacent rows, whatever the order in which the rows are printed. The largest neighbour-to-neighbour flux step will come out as 1.0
